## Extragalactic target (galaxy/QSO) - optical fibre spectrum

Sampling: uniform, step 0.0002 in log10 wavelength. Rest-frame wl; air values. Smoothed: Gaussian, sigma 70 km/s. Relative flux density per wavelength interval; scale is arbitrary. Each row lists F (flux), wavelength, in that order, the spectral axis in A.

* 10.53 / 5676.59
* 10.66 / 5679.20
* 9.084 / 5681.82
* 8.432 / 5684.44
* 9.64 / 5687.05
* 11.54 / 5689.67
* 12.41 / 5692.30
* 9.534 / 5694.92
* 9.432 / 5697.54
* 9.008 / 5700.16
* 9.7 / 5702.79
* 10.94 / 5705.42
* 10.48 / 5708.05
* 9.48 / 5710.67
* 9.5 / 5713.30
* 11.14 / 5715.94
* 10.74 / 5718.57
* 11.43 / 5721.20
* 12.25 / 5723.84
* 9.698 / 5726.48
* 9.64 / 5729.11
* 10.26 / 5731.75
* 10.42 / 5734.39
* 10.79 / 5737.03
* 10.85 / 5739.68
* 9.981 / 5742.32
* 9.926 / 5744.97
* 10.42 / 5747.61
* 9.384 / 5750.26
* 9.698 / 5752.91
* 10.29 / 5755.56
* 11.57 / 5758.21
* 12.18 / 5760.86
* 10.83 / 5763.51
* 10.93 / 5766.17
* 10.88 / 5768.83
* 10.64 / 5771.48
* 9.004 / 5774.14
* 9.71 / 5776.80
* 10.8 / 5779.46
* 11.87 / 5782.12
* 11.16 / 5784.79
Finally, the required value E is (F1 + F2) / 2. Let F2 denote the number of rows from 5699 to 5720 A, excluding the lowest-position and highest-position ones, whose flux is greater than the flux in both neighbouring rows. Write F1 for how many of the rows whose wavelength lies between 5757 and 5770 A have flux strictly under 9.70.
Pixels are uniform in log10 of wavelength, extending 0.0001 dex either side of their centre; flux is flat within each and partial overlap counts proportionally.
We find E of 1.0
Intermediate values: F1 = 0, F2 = 2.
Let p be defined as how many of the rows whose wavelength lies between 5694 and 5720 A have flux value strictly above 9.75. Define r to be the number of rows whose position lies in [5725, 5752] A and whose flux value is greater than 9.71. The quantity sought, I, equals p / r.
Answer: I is 0.57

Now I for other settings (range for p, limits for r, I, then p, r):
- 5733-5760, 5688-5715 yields 2.00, 8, 4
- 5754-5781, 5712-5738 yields 1.14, 8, 7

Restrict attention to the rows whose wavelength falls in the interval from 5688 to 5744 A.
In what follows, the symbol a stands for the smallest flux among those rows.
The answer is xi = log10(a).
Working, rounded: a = 9.008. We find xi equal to 0.955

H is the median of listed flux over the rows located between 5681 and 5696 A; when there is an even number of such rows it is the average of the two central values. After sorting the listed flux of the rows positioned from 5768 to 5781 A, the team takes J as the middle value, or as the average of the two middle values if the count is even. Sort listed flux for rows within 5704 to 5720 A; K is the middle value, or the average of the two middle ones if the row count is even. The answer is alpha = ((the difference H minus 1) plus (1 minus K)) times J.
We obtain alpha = -10.9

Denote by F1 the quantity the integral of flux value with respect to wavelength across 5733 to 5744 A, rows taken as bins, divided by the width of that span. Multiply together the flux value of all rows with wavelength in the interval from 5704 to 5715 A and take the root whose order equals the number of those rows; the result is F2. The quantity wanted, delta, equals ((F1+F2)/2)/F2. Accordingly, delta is 1.02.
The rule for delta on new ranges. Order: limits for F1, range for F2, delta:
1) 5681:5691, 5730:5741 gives 0.96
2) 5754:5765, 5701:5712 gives 1.05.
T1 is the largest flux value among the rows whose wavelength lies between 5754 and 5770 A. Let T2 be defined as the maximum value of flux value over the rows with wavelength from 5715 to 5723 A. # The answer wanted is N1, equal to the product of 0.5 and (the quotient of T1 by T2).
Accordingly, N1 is 0.533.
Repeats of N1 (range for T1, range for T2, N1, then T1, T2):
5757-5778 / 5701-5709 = 0.557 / 12.18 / 10.94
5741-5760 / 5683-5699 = 0.466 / 11.57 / 12.41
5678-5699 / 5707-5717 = 0.557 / 12.41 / 11.14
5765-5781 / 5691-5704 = 0.440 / 10.93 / 12.41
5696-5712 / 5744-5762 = 0.449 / 10.94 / 12.18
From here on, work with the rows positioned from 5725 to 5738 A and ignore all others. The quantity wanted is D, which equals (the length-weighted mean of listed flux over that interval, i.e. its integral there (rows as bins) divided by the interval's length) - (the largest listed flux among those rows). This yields -0.6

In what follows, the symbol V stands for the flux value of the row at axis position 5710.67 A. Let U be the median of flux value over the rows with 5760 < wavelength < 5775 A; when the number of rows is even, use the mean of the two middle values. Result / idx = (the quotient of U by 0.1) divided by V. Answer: 11.5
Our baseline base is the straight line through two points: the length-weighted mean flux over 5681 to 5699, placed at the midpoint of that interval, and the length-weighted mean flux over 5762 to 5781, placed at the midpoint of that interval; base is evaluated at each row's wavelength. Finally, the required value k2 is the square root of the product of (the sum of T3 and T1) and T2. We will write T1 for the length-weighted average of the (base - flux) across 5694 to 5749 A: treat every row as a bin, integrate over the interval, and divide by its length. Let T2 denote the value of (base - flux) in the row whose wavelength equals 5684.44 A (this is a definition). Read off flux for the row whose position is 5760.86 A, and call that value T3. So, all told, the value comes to 4.4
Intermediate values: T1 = -0.09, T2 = 1.6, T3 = 12.18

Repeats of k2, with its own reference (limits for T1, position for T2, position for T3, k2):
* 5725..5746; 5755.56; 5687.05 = 0.8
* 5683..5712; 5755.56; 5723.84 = 0.9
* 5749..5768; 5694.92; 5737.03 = 2.3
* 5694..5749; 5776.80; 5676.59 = 2.8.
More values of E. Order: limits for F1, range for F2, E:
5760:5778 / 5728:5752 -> 1.5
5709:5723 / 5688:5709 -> 2.0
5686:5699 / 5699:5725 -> 2.5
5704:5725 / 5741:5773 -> 2.5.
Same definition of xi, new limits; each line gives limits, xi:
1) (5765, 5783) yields 0.954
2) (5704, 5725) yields 0.977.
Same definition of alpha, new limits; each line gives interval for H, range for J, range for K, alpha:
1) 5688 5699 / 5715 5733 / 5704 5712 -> 0.6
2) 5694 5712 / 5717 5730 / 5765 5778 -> -11.9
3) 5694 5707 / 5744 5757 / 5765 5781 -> -11.8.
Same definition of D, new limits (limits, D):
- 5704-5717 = -0.9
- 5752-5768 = -1.2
